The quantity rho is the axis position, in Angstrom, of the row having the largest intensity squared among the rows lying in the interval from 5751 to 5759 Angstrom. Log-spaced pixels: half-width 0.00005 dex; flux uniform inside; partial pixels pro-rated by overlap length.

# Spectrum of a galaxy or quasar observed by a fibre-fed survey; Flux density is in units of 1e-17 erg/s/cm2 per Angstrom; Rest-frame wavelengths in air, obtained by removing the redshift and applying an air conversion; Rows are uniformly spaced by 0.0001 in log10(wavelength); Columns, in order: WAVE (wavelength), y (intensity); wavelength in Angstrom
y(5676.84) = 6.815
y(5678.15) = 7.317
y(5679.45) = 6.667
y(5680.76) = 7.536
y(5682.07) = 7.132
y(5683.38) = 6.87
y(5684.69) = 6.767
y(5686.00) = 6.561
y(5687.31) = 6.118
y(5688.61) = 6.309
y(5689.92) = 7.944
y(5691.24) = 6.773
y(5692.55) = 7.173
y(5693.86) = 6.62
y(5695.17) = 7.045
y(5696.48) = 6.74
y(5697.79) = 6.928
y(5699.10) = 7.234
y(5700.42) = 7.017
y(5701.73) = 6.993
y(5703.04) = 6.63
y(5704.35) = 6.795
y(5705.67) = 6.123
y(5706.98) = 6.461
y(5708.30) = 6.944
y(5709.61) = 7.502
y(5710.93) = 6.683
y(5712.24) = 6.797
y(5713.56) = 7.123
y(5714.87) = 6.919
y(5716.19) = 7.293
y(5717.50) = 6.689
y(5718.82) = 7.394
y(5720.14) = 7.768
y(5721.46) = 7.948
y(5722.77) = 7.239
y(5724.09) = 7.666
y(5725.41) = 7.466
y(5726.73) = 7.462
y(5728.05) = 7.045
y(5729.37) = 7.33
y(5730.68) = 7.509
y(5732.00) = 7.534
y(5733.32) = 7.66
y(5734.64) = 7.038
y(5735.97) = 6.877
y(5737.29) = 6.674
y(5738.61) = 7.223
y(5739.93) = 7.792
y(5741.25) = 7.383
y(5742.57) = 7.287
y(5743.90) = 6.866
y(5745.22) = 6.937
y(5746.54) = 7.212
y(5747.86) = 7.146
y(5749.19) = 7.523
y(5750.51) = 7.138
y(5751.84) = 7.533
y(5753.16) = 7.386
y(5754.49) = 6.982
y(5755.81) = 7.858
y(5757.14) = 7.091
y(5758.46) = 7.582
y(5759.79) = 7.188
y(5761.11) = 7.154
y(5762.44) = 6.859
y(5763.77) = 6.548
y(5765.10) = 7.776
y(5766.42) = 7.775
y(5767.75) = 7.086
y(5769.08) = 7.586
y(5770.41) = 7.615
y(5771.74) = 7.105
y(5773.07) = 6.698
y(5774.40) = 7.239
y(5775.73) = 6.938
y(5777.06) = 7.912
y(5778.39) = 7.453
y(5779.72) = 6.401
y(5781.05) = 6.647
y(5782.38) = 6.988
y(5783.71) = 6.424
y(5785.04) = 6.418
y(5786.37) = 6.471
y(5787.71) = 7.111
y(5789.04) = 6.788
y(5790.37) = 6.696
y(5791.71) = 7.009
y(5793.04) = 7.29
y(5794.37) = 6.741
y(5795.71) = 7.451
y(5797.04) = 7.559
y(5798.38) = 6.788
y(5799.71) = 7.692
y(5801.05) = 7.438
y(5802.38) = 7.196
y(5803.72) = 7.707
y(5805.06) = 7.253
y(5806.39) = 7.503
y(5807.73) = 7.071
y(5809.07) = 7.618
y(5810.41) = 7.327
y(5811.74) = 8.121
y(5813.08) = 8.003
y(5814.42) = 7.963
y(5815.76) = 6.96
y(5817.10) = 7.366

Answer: 5755.81 Angstrom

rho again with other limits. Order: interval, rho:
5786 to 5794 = 5793.04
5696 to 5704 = 5699.10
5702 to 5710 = 5709.61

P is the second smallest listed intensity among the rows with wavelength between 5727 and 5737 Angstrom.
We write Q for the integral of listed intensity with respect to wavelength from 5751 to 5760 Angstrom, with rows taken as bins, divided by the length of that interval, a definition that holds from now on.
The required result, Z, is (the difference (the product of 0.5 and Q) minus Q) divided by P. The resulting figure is -0.524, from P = 7.038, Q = 7.38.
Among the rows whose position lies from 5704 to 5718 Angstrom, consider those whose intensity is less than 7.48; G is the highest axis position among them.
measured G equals 5717.50 Angstrom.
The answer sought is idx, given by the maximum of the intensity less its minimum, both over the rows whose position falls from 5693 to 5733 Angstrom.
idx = 1.8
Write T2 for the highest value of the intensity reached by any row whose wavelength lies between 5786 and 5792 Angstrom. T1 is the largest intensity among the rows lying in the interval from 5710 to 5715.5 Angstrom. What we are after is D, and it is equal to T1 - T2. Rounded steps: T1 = 7.123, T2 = 7.111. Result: 0.0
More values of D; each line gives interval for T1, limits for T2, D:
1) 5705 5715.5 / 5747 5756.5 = -0.4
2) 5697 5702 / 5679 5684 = -0.3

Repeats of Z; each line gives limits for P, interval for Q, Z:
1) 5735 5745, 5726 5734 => -0.541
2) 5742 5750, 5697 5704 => -0.501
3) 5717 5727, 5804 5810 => -0.510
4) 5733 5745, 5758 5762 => -0.529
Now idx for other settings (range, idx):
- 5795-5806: 0.9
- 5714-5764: 1.4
